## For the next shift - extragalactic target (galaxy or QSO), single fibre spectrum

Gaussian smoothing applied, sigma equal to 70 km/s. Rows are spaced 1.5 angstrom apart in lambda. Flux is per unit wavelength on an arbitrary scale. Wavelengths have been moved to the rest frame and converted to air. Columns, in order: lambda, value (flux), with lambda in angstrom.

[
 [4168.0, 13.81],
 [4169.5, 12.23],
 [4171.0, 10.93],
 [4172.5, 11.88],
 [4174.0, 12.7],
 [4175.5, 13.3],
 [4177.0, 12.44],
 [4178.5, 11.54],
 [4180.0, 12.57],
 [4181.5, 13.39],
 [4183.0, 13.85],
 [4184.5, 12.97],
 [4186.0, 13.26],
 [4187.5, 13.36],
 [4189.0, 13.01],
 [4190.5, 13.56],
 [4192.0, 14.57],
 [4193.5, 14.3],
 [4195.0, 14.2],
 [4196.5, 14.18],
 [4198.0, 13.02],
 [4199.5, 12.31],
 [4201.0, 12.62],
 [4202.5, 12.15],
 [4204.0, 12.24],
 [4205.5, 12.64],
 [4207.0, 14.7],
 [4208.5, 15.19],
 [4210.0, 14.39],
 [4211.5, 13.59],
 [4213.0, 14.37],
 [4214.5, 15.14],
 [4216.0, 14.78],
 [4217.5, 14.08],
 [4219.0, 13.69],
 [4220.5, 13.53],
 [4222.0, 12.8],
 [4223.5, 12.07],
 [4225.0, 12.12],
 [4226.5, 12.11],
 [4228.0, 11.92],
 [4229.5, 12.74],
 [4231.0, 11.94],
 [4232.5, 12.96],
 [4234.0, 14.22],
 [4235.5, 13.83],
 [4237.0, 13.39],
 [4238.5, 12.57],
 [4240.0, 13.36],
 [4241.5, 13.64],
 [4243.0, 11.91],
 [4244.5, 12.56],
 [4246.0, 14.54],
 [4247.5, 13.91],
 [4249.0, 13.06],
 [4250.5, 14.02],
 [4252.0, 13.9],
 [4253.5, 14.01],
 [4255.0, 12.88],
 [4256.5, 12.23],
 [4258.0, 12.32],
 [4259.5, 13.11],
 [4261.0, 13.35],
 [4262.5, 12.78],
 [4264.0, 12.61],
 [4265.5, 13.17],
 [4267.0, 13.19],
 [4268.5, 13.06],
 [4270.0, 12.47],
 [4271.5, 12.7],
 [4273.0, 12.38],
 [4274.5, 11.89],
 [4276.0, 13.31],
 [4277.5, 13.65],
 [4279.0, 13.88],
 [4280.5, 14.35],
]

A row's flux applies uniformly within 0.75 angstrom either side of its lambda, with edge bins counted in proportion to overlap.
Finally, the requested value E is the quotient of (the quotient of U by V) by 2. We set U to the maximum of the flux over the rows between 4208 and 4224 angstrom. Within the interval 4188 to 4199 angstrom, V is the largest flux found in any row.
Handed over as 0.521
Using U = 15.19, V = 14.57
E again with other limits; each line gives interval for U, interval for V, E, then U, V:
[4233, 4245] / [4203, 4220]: 0.468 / 14.22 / 15.19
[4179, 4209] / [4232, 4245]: 0.534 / 15.19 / 14.22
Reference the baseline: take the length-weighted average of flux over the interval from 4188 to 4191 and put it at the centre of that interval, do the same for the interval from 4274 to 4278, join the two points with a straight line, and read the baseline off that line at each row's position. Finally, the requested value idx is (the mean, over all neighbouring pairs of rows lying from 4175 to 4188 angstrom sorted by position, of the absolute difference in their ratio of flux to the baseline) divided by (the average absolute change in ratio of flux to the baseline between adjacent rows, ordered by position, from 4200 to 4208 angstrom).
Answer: 0.88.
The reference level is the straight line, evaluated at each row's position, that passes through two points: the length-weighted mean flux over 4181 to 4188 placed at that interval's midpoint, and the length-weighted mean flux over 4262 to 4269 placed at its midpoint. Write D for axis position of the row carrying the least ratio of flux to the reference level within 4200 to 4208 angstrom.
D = 4202.5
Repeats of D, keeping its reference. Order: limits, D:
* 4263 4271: 4270.0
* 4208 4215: 4211.5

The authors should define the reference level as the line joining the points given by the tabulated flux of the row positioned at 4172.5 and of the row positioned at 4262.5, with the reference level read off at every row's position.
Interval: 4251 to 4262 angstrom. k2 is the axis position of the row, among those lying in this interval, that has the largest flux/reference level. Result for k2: 4253.5 angstrom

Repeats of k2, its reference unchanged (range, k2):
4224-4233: 4232.5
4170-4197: 4192.0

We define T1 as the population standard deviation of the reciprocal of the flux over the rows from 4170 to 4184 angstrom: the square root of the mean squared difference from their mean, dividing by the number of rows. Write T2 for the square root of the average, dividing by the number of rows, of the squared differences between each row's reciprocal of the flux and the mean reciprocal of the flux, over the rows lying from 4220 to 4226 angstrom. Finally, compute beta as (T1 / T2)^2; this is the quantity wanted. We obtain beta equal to 3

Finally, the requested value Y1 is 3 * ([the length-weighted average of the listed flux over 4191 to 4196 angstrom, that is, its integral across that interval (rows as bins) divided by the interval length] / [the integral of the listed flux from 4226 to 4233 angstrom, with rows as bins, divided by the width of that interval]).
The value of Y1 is 3.48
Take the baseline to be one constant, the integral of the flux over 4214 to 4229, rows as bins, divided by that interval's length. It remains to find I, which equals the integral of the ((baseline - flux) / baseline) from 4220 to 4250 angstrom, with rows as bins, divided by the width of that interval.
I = 0.02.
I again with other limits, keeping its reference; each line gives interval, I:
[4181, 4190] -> -0.01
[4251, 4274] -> 0.02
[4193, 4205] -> 0.01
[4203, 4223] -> -0.05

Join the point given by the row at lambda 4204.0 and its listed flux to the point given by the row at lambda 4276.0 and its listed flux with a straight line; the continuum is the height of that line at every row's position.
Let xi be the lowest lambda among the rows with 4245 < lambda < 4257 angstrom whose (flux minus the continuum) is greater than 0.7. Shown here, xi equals 4246.0 angstrom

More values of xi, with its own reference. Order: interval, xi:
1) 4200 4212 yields 4207.0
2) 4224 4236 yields 4234.0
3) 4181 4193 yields 4181.5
